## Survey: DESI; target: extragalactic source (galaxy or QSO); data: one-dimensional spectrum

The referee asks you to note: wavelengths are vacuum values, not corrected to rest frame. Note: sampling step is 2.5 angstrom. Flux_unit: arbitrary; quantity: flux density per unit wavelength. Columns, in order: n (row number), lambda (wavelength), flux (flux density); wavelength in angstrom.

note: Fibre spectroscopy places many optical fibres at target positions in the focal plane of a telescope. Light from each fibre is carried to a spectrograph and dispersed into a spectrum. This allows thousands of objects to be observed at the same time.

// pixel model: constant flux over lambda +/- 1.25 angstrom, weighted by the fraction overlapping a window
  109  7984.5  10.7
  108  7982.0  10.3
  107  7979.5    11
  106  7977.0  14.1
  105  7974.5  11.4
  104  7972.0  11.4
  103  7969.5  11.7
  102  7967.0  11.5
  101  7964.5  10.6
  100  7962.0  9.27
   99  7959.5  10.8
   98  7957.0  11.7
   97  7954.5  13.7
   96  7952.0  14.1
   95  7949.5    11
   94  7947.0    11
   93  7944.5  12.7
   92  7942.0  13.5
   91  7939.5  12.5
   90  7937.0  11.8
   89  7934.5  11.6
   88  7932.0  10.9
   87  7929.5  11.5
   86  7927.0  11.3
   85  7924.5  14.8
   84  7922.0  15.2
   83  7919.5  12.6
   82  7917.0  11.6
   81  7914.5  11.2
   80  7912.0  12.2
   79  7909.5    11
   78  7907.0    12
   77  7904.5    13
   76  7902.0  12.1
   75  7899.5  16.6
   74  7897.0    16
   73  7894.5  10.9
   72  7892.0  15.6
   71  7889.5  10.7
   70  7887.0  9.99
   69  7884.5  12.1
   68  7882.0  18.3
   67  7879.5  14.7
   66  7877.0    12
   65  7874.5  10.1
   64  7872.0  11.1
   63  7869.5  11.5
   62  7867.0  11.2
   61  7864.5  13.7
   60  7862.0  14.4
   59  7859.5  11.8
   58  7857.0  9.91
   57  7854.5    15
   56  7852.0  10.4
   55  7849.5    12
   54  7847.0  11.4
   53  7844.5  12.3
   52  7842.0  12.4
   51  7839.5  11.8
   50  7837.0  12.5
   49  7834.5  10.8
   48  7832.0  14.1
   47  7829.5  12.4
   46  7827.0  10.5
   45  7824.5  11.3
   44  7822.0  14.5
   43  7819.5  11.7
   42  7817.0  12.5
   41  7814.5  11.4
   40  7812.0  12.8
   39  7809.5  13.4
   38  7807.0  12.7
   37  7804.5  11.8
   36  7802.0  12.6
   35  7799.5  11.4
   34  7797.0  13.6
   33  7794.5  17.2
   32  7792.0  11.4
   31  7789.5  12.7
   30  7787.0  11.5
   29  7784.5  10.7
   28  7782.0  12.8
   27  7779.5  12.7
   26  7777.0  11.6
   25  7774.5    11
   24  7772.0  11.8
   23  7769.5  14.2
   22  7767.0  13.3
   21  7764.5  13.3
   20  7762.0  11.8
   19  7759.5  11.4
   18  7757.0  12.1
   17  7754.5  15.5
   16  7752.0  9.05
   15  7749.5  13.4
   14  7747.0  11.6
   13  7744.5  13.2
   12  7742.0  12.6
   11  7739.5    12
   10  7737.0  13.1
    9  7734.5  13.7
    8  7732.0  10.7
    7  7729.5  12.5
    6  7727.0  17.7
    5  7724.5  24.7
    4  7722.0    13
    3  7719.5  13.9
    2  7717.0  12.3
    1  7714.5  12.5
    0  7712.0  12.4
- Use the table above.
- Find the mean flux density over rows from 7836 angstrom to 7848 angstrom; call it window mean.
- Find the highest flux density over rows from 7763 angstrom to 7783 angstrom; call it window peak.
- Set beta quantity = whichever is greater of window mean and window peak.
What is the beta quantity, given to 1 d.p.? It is 14.2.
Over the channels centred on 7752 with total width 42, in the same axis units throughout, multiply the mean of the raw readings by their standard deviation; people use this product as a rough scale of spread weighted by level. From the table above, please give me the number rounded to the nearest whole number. 18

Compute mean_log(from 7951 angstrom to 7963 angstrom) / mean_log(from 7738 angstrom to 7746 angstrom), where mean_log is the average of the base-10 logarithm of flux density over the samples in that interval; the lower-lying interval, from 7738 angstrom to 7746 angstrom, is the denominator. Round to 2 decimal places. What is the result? 0.97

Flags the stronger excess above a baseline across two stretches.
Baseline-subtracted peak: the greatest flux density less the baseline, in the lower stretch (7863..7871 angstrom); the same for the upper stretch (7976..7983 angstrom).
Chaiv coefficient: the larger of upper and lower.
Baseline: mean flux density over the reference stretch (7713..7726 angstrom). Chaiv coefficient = -1.2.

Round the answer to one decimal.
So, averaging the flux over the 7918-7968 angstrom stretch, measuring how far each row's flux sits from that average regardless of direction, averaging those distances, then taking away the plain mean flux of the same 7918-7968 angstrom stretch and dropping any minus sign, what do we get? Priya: 10.9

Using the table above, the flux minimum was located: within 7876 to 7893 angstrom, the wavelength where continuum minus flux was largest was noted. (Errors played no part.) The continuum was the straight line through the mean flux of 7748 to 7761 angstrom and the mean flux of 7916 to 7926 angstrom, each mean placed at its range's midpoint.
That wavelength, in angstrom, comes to 7887.0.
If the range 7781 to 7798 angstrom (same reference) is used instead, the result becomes 7784.5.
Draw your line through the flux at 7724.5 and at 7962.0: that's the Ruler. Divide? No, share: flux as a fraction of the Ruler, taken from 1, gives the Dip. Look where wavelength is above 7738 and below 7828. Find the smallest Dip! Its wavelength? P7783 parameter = 7794.5 angstrom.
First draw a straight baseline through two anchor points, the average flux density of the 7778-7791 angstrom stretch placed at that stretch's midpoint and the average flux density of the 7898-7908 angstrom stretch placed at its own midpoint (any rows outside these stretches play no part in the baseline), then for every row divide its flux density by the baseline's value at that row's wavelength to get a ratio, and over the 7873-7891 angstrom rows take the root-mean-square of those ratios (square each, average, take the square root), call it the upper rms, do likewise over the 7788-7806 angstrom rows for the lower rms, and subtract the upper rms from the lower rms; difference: 0.10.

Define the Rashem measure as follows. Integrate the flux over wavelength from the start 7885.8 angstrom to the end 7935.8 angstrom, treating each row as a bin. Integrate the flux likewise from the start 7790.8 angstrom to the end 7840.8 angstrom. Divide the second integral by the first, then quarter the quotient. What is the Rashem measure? 0.250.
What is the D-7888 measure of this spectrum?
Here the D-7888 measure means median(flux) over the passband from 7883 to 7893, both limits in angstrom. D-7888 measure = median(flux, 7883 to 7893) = 11.4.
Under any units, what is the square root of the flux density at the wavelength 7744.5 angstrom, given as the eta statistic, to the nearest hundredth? 3.63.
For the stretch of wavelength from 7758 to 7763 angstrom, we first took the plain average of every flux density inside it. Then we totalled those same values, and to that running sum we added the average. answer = 35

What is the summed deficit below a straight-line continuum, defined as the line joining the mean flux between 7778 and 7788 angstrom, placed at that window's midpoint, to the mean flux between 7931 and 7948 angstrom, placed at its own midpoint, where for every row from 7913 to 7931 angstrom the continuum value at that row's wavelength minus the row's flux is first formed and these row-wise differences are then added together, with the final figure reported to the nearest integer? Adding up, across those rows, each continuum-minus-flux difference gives -4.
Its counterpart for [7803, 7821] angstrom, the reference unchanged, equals -3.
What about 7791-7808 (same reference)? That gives -7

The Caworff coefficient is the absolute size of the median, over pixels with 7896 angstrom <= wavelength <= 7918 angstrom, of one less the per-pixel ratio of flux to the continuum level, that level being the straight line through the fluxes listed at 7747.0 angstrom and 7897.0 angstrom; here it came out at 0.26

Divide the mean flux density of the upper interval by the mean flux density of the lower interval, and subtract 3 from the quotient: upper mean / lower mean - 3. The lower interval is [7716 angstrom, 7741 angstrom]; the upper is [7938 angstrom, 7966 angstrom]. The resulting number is -2.17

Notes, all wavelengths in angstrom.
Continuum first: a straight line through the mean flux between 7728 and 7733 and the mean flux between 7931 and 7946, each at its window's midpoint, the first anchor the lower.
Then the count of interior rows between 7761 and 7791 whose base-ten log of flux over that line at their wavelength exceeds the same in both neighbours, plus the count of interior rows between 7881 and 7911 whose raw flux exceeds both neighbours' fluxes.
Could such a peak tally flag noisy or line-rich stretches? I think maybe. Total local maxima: 6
